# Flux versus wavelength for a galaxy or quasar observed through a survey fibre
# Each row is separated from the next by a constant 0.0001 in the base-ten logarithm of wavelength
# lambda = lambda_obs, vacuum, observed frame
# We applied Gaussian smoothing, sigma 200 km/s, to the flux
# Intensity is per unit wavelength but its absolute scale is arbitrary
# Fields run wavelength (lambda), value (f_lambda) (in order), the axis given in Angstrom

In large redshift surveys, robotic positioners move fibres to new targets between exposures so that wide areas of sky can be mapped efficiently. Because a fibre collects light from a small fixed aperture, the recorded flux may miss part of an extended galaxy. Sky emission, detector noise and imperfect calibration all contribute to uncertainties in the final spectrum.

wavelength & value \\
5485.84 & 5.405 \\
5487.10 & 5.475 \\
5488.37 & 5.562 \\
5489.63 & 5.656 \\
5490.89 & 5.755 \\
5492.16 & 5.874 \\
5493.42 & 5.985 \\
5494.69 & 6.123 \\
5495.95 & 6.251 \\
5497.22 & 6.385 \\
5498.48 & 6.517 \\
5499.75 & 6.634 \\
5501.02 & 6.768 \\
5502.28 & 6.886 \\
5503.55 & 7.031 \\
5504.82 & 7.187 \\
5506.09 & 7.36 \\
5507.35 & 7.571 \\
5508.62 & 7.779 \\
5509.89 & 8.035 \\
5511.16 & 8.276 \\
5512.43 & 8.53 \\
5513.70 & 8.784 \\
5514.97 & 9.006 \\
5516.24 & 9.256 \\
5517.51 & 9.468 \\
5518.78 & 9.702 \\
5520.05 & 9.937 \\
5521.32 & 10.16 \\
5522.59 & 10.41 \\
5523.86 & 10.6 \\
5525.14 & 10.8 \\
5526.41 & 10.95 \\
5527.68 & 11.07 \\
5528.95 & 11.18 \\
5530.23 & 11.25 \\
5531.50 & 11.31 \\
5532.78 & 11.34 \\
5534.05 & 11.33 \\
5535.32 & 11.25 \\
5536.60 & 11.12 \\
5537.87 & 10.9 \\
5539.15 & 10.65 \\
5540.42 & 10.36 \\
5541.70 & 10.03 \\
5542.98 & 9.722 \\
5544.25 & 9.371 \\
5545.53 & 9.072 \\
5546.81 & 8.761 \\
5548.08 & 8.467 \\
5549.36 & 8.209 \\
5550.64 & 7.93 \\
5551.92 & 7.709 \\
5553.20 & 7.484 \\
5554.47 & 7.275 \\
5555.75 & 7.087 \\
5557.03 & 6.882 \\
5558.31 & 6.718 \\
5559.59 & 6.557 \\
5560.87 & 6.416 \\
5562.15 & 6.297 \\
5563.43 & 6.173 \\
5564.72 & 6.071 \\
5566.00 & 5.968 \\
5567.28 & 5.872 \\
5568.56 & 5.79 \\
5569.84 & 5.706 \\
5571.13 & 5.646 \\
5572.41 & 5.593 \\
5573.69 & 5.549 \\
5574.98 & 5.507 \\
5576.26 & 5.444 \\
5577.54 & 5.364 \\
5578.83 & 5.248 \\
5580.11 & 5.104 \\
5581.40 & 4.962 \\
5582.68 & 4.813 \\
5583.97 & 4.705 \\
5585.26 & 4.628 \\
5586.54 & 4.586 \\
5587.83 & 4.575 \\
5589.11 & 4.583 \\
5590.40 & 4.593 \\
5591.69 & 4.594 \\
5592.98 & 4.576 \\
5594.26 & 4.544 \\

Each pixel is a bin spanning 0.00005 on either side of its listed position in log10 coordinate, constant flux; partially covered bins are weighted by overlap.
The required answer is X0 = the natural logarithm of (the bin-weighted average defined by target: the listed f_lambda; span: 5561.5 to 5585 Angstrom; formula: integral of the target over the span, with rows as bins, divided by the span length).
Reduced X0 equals 1.71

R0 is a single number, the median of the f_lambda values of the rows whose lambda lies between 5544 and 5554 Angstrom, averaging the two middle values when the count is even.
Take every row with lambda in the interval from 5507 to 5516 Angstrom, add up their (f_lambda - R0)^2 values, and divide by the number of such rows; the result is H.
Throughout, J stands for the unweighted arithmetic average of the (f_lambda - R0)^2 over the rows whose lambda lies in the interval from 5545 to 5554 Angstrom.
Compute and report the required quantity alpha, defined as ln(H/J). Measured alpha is -0.2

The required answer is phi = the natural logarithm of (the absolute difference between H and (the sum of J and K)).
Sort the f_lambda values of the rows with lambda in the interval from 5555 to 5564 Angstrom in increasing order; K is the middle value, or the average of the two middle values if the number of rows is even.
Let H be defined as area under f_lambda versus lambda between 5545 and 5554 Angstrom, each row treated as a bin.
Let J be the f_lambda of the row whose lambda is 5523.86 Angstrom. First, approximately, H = 74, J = 10.6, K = 6.56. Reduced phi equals 4.04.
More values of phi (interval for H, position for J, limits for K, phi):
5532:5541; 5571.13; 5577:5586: 4.48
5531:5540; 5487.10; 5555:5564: 4.48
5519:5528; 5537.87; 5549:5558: 4.33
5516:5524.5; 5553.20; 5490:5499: 4.26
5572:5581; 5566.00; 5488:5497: 3.60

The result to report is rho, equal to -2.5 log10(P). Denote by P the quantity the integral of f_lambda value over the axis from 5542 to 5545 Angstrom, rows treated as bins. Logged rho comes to -3.65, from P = 29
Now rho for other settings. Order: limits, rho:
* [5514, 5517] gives -3.59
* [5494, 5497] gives -3.17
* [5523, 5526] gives -3.76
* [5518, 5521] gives -3.68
